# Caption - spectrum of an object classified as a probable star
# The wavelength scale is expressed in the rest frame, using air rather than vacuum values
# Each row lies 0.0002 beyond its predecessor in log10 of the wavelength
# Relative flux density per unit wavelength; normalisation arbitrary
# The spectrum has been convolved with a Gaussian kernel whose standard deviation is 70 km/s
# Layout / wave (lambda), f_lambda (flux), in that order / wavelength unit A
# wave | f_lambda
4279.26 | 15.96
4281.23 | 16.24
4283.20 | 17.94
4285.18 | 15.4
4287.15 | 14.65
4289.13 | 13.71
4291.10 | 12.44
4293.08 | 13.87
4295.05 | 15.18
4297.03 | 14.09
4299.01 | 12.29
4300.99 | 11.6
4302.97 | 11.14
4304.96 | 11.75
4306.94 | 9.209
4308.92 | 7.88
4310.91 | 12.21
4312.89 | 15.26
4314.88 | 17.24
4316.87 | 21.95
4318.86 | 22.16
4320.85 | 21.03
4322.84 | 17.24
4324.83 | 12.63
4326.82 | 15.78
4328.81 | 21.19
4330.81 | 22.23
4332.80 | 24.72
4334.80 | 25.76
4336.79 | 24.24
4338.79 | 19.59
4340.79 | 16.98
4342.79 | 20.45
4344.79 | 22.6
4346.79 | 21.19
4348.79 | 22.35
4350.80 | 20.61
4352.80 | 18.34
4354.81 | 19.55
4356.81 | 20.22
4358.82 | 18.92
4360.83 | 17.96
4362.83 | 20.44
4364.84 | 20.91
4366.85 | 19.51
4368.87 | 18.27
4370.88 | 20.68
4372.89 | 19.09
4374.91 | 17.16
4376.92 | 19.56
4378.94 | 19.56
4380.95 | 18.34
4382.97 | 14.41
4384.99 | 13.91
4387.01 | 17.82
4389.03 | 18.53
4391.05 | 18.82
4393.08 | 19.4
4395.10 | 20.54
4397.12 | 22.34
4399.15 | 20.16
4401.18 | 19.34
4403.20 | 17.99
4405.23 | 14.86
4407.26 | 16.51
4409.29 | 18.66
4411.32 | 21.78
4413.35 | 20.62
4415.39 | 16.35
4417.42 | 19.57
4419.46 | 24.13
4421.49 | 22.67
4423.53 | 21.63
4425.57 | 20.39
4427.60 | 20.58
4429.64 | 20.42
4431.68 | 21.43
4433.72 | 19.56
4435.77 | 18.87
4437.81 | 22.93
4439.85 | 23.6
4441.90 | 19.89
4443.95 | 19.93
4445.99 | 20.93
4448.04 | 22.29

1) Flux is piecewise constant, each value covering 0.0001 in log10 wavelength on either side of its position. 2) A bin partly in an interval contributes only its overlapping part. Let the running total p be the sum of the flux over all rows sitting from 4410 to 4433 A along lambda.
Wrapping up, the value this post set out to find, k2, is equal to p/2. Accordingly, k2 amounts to 115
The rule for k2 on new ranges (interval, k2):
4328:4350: 121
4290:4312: 66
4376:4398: 102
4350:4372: 108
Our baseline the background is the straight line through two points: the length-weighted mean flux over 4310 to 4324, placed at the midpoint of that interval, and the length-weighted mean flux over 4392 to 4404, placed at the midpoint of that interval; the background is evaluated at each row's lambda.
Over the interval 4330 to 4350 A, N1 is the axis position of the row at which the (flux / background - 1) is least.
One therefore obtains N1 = 4340.79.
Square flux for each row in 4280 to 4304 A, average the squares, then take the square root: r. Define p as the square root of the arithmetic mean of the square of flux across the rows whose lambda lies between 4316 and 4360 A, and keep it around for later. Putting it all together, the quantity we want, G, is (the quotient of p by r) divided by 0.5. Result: 2.9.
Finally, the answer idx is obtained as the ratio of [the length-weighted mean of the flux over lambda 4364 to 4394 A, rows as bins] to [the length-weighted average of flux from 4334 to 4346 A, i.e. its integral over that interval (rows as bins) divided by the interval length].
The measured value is 0.85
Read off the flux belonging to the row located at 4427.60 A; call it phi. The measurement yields 20.58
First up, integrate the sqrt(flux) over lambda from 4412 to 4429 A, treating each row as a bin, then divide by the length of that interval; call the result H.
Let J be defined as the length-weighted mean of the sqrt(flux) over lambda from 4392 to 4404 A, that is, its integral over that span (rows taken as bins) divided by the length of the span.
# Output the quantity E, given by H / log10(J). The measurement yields 7.0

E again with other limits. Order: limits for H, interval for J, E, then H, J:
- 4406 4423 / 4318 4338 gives 6.8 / 4.46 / 4.53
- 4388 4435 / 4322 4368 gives 6.8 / 4.45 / 4.48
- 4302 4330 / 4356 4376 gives 6.1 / 3.89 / 4.39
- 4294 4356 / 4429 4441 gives 6.3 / 4.17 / 4.59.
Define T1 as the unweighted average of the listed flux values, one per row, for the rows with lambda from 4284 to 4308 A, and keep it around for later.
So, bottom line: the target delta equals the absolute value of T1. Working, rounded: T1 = 13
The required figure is 13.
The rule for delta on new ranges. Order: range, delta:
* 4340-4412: 19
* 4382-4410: 18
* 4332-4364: 21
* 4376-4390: 17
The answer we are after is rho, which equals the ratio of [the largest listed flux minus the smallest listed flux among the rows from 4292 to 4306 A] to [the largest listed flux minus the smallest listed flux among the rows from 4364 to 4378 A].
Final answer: 1.08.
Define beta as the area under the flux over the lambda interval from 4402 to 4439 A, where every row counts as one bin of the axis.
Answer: 739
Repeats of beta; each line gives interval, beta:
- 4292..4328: 526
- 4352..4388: 669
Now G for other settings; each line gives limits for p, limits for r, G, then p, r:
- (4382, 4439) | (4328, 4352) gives 1.8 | 19.6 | 21.9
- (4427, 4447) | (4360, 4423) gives 2.2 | 20.9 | 19.2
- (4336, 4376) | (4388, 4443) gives 2.0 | 20.0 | 20.2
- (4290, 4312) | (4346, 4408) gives 1.3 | 12.1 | 19.0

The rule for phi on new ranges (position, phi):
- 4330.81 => 22.23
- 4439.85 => 23.6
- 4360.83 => 17.96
